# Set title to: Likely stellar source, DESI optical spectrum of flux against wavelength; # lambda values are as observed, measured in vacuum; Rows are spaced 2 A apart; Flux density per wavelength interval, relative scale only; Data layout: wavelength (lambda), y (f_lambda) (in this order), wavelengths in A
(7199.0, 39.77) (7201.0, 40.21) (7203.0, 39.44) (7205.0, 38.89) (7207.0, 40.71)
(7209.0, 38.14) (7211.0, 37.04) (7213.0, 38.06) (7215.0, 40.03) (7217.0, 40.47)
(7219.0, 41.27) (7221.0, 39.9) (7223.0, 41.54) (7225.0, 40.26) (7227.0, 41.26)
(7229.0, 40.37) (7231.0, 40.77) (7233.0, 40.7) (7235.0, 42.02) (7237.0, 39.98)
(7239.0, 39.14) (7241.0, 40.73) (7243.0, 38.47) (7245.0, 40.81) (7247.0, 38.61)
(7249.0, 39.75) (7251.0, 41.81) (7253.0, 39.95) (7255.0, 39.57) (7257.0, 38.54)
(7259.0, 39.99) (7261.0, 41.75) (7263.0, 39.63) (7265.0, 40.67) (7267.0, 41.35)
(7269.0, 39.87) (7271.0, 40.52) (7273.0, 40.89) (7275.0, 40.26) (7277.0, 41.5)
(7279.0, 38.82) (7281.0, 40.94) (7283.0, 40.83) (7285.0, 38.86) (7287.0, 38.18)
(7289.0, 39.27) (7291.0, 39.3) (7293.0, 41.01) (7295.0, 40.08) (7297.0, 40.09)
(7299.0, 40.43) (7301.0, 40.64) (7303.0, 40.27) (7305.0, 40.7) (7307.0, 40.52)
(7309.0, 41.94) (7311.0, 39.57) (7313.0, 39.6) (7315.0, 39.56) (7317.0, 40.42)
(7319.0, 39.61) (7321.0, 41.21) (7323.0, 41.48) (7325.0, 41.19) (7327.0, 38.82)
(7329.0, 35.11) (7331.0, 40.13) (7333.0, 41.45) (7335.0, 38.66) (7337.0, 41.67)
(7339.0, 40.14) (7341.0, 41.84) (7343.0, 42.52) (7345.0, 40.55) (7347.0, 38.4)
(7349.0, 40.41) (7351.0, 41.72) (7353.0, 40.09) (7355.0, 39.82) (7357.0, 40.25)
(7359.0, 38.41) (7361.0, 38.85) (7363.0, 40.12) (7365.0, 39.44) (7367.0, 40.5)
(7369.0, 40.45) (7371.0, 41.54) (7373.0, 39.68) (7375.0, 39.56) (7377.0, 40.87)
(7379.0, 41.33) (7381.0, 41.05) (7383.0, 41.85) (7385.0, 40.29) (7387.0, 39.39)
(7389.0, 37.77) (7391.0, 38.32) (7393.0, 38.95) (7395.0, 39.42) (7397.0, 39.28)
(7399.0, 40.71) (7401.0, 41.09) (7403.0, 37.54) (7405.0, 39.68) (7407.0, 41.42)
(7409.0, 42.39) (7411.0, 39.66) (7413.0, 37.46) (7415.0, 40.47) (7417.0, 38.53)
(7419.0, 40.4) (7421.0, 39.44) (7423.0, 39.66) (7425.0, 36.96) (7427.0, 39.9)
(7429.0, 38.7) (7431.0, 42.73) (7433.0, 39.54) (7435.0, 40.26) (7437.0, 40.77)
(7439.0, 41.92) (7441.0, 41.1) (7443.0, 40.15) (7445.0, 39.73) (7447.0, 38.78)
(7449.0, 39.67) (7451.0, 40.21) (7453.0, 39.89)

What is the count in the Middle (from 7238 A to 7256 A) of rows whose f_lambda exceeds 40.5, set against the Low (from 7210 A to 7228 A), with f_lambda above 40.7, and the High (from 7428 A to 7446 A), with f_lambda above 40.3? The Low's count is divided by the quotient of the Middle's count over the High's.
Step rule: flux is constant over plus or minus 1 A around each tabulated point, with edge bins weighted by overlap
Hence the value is 4.0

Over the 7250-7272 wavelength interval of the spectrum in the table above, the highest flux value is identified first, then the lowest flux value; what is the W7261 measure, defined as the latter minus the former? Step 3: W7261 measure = -3.3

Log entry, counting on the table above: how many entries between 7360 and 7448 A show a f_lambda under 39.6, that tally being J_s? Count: 17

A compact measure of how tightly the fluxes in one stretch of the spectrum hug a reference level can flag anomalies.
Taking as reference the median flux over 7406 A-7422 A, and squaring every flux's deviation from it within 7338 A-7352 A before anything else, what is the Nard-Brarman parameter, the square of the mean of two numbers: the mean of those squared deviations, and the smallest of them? 1.23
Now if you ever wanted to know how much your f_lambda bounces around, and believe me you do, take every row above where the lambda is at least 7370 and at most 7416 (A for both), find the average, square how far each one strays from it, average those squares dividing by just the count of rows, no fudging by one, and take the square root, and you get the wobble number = 1.36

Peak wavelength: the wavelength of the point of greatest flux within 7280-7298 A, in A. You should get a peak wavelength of 7293.0 A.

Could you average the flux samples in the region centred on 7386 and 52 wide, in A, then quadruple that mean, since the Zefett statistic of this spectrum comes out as 160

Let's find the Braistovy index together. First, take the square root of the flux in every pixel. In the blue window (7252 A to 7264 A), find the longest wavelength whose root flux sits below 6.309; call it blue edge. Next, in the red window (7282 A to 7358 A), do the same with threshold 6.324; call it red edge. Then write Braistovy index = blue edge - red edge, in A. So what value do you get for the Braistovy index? -92 A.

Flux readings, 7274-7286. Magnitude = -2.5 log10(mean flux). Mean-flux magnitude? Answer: -4.01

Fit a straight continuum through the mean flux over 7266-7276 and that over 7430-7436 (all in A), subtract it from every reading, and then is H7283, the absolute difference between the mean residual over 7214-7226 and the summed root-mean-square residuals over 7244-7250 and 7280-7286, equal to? 2.2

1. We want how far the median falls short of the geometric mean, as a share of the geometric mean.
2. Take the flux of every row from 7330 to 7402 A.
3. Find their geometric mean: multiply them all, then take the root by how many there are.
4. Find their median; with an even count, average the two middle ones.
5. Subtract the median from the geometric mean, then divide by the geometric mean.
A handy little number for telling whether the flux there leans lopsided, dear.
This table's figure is -0.001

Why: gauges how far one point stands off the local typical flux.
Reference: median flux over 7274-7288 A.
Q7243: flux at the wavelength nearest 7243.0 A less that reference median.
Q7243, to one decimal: -1.8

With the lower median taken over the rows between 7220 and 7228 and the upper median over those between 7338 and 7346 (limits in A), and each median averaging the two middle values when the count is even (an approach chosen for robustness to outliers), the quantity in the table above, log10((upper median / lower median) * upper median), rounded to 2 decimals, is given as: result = 1.62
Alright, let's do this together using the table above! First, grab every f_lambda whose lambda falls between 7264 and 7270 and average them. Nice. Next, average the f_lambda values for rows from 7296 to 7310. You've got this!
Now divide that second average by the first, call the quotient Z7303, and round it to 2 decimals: 1.00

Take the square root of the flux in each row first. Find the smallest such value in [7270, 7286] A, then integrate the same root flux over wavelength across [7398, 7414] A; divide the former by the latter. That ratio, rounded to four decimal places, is 0.0616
